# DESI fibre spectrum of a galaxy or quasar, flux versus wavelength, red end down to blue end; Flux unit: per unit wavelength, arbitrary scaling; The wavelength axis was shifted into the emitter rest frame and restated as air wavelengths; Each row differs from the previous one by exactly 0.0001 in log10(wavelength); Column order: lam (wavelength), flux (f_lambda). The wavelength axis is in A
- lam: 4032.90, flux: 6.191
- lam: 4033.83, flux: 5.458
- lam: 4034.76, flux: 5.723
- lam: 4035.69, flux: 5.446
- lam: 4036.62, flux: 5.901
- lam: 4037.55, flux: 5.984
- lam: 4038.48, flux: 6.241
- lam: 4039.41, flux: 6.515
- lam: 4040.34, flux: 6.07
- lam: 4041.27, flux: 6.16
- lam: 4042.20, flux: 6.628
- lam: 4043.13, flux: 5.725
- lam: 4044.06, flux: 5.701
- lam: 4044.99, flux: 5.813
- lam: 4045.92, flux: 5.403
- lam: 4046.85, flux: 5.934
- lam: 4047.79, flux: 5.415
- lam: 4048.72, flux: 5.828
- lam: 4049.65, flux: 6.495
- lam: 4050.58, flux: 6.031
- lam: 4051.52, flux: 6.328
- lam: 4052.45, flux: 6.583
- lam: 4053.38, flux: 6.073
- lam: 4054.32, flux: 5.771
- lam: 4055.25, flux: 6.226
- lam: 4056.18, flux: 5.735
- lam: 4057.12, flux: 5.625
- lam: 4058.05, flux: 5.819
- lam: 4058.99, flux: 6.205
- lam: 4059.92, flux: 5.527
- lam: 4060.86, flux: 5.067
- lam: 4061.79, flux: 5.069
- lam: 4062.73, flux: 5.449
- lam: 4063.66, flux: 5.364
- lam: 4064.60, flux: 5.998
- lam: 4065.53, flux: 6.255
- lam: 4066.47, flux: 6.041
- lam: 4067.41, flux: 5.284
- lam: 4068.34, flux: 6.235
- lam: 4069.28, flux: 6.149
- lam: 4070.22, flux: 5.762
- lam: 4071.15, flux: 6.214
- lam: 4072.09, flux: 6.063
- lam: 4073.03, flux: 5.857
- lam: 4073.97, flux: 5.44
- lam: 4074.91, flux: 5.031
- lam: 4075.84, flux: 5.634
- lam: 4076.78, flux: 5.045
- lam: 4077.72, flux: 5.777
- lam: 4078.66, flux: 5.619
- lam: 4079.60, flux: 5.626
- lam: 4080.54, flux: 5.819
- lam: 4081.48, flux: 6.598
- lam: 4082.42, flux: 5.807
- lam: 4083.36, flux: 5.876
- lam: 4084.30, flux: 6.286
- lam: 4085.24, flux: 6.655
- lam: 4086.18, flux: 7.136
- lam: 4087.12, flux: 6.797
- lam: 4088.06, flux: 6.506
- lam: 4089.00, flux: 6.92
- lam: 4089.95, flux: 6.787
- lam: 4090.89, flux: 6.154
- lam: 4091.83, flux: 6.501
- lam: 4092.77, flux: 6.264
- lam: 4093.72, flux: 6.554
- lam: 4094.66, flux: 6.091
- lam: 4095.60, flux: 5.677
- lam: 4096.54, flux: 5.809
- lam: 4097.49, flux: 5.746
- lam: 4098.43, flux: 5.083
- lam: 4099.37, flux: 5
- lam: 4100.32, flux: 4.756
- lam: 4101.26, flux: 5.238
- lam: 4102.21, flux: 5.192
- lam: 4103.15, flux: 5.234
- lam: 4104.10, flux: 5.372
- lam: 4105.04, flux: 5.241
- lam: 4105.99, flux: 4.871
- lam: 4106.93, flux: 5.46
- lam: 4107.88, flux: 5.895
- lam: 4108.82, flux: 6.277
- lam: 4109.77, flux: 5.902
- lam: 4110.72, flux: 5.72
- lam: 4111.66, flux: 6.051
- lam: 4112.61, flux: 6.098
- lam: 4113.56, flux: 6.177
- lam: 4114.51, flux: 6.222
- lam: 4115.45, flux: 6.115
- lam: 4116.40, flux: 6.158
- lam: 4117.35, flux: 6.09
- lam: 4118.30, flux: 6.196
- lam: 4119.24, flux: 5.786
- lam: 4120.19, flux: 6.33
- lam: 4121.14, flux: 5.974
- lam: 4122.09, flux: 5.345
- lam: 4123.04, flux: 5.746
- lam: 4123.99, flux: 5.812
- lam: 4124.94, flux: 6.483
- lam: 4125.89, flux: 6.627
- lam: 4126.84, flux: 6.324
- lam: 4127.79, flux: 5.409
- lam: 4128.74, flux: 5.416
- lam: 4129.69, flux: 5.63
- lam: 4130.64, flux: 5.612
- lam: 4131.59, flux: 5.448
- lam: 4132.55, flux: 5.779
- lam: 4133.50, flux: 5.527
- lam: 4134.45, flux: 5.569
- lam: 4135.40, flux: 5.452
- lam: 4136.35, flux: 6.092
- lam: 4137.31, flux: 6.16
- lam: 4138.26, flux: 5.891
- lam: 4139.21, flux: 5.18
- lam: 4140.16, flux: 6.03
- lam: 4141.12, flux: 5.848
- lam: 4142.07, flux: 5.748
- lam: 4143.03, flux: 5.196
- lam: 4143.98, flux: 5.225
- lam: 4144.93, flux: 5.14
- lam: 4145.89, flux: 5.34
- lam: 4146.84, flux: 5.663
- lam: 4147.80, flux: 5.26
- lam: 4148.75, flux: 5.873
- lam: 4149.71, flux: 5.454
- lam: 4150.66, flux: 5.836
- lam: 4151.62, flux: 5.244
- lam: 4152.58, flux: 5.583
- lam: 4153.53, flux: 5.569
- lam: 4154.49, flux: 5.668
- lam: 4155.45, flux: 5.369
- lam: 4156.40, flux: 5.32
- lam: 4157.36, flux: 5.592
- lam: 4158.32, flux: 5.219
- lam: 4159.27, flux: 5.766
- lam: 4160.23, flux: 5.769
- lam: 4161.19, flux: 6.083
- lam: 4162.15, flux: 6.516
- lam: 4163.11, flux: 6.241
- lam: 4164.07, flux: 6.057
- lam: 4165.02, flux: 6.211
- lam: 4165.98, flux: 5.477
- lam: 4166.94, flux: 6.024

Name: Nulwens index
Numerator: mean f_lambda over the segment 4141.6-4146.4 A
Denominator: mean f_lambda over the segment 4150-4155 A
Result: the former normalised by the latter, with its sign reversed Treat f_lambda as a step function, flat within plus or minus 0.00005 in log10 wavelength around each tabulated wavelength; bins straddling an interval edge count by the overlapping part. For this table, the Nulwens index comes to -0.96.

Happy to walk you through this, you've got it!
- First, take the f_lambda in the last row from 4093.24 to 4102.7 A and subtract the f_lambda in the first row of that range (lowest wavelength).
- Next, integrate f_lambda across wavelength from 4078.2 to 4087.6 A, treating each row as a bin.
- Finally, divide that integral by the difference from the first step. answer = -43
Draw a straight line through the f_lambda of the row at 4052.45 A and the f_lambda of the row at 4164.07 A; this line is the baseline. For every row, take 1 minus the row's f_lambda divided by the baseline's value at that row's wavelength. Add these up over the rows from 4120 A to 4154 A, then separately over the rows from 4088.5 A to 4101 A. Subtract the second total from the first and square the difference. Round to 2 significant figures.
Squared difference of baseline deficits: 4.0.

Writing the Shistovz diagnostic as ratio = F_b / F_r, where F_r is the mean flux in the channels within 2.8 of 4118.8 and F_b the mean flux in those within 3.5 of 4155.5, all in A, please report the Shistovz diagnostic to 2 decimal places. 0.90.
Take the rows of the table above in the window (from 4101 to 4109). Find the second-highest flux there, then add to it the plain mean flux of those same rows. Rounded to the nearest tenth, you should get 11.3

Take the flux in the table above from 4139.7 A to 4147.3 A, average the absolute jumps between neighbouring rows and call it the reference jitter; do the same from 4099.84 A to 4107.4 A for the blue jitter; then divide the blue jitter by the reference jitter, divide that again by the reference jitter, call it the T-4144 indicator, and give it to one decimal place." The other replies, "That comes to 5.8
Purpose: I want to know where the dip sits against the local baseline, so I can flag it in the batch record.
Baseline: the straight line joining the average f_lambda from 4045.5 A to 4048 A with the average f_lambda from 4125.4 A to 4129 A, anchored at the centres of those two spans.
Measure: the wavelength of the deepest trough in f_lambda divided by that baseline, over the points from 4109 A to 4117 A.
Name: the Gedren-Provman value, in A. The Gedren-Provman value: 4110.72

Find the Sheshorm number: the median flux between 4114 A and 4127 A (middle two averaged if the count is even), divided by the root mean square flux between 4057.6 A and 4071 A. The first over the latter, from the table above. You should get 1.07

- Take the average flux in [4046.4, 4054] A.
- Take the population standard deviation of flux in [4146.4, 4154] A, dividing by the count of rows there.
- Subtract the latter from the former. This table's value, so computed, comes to 5.9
